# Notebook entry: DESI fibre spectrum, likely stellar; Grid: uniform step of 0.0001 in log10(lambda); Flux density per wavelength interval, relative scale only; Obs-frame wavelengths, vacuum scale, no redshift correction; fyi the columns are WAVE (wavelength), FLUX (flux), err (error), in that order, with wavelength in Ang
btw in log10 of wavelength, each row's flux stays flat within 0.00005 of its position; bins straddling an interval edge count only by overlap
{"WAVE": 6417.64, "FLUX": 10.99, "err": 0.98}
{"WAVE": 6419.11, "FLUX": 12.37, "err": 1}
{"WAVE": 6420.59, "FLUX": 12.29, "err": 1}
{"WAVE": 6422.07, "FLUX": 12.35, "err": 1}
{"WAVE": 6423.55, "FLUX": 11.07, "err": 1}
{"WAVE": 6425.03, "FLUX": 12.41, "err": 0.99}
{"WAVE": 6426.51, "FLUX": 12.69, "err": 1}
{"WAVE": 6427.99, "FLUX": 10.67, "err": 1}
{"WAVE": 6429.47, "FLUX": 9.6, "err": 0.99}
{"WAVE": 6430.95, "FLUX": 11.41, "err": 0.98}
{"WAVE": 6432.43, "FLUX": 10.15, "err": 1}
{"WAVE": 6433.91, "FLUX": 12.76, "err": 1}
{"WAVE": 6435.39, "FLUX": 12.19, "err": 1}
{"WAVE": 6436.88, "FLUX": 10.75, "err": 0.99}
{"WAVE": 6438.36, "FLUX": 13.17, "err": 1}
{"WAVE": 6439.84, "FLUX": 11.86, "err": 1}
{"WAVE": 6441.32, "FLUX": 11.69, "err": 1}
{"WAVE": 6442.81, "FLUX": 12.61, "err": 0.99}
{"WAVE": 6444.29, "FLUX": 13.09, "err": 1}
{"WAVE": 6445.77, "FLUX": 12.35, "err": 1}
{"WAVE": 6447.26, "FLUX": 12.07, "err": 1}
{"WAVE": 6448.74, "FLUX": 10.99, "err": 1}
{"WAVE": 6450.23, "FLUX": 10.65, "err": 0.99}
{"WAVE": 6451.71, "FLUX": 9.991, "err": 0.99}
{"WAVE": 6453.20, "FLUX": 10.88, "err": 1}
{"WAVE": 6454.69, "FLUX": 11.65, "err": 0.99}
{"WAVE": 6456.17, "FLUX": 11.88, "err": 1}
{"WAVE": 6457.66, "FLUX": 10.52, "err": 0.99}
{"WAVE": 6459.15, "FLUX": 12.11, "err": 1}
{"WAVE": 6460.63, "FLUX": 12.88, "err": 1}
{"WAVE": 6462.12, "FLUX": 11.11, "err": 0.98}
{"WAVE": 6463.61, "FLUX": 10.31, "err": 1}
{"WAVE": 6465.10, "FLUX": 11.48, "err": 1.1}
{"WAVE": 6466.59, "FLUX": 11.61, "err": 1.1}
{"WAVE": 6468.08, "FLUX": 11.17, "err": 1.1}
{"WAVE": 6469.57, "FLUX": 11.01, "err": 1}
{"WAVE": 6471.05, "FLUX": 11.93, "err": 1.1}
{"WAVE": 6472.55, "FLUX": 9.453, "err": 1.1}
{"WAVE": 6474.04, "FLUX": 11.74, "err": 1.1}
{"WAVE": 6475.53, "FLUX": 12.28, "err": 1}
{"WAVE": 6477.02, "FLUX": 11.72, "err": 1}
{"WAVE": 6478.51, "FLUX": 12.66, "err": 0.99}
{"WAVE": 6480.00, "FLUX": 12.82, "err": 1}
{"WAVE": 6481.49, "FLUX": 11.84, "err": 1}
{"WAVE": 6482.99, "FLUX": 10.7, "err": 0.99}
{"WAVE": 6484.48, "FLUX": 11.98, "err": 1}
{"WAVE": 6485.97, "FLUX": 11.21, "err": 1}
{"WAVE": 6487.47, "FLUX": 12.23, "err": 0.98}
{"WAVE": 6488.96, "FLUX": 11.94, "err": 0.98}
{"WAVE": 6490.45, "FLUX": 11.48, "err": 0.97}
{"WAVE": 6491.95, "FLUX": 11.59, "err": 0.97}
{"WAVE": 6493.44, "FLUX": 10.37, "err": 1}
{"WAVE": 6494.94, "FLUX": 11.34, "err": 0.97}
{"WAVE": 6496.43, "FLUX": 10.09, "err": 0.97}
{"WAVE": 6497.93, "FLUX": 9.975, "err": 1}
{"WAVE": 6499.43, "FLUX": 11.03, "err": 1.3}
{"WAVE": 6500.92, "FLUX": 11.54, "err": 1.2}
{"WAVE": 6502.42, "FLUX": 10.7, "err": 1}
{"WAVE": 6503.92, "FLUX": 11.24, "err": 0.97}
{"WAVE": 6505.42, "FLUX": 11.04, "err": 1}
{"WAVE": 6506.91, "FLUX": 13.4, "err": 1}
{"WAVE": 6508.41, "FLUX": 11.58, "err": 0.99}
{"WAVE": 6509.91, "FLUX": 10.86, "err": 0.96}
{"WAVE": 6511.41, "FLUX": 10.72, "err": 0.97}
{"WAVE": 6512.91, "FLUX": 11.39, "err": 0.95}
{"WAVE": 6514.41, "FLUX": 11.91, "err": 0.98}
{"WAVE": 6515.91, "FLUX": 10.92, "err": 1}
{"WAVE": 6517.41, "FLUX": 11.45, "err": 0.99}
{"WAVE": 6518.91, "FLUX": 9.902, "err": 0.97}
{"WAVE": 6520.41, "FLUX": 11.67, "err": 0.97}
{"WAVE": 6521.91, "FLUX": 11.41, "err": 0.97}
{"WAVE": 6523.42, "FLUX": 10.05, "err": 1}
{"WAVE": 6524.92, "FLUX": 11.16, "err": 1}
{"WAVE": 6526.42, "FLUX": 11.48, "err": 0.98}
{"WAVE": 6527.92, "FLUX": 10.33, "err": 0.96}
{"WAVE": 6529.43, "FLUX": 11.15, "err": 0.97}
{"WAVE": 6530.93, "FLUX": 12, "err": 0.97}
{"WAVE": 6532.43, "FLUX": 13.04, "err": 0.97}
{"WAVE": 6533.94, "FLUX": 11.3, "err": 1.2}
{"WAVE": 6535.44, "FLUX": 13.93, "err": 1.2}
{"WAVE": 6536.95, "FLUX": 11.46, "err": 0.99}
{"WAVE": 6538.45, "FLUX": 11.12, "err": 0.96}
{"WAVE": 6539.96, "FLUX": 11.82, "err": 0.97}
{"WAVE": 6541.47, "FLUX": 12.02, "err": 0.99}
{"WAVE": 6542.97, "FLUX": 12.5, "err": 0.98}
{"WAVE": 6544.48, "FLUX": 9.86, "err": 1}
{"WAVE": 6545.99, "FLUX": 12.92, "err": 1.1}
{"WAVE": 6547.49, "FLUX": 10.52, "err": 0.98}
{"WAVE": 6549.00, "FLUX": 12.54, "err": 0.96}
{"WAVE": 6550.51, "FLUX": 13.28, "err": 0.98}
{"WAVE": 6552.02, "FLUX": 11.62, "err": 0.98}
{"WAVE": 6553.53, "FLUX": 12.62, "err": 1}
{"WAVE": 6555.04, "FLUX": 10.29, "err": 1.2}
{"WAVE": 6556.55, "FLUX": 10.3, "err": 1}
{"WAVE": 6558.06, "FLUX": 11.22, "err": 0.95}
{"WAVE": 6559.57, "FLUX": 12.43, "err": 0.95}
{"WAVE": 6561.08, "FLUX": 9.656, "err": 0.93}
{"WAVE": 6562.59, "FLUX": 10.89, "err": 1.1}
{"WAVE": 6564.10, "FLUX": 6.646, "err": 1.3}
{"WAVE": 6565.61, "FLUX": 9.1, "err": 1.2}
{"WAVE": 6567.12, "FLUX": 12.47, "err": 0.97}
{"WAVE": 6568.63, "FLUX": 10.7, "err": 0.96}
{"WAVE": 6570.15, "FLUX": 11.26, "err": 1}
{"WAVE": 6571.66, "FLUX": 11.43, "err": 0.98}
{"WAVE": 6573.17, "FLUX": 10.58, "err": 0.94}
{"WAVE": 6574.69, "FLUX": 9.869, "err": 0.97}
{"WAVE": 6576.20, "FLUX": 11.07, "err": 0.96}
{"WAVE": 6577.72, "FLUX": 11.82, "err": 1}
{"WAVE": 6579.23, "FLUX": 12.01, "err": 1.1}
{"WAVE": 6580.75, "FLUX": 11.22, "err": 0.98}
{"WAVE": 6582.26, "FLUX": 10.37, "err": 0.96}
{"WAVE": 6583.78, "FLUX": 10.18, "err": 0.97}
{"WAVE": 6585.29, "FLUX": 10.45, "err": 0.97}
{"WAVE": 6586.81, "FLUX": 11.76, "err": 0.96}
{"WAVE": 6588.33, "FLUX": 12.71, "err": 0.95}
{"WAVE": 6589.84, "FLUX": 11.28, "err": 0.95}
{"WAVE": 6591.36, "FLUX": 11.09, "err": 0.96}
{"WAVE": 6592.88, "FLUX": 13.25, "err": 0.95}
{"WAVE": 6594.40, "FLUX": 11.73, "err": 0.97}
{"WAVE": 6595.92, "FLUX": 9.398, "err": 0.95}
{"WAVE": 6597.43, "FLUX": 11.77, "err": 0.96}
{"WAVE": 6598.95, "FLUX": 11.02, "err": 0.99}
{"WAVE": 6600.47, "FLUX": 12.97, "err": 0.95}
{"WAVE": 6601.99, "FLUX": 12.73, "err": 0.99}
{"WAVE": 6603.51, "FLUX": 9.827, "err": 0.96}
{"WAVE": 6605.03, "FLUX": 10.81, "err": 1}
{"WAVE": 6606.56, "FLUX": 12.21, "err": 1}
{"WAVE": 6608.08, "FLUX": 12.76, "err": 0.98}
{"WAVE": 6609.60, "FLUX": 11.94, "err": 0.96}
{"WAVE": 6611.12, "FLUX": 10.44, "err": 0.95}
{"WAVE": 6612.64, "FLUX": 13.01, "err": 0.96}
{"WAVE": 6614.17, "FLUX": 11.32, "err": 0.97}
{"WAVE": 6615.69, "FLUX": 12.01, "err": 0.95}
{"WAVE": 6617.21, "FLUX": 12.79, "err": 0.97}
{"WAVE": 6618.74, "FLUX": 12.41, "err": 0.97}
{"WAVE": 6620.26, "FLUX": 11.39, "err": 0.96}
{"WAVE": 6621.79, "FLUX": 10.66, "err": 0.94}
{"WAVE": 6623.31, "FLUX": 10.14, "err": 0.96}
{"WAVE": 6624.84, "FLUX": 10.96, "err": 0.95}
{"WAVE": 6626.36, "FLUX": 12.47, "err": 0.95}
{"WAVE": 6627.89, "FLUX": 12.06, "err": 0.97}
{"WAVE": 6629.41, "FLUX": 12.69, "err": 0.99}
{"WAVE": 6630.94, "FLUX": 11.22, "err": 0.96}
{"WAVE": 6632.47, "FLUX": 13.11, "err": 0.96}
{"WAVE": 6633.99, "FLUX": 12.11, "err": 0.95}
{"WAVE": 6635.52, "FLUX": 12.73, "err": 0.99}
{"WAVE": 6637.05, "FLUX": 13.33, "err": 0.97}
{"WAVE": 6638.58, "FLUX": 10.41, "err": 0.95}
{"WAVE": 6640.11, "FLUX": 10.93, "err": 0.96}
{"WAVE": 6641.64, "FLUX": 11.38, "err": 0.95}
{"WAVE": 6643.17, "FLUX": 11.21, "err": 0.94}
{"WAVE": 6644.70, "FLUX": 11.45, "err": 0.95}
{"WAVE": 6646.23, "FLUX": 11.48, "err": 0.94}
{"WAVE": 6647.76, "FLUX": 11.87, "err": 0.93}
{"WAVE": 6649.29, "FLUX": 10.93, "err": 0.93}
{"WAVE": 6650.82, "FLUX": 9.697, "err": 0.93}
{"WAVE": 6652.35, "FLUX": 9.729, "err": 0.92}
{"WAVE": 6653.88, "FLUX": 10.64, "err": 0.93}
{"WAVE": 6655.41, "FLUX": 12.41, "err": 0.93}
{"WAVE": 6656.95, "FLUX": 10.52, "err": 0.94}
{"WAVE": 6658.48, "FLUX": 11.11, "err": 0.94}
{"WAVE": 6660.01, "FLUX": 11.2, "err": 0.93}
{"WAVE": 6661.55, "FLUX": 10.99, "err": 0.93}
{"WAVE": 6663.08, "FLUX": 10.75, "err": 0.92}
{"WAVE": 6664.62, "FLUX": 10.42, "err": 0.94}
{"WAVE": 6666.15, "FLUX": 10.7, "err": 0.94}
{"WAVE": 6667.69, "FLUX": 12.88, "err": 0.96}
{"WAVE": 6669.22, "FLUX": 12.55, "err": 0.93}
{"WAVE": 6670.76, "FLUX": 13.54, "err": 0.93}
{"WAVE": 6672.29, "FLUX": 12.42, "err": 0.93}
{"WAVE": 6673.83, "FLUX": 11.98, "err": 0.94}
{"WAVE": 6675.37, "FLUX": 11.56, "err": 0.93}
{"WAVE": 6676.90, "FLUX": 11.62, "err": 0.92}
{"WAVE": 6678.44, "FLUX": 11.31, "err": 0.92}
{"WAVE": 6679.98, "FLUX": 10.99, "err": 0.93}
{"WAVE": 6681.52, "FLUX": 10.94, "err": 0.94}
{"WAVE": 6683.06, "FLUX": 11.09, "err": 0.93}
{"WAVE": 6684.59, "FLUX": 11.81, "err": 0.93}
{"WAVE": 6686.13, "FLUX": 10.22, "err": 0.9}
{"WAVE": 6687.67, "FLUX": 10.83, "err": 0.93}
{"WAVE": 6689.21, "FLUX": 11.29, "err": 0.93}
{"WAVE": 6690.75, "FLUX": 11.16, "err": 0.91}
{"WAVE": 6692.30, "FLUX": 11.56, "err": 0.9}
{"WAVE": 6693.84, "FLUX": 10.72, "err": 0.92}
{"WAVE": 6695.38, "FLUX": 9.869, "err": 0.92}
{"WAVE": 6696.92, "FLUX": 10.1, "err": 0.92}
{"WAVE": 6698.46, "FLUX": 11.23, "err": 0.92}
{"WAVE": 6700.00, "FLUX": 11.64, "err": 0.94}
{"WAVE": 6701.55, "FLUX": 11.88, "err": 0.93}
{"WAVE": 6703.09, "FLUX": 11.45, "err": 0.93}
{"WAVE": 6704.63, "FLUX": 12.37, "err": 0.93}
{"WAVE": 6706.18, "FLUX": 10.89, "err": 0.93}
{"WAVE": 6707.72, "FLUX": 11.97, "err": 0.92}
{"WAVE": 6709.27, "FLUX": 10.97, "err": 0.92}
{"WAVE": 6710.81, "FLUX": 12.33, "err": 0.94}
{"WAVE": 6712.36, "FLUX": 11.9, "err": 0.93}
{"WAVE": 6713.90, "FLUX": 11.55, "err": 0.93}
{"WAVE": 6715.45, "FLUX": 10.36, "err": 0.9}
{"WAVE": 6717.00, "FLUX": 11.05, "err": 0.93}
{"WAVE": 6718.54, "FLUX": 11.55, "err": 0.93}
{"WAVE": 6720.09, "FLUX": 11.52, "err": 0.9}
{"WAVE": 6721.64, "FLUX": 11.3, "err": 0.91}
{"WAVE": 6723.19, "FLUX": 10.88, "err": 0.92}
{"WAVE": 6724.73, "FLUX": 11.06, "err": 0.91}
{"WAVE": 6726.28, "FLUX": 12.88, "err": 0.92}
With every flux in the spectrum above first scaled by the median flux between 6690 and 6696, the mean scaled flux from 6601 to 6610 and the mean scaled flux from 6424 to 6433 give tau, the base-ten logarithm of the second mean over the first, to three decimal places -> -0.021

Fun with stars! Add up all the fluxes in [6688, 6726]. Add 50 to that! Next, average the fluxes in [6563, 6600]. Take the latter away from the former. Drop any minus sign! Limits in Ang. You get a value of 310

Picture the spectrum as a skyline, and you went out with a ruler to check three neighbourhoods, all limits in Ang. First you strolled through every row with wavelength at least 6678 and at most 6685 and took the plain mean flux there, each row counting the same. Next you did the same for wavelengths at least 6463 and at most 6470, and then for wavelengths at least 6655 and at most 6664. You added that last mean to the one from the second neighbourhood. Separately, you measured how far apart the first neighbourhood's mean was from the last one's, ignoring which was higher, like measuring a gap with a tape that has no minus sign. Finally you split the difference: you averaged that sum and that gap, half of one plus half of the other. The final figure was 11.2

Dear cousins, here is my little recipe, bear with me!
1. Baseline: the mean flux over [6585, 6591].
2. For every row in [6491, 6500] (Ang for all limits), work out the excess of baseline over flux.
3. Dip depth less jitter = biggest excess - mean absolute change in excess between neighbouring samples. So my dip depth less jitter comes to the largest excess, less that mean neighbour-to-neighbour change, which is 0.7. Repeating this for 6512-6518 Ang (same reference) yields 0.0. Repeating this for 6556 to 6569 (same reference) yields 2.7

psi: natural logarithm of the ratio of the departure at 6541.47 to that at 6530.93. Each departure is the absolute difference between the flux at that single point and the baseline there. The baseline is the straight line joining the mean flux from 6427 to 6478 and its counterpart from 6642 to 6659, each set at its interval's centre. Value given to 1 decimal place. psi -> 0.1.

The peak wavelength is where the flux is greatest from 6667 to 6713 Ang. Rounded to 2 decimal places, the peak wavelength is 6670.76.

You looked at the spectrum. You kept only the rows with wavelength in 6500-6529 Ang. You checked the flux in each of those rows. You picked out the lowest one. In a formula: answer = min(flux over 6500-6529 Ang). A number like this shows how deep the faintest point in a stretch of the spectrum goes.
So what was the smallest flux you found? 9.902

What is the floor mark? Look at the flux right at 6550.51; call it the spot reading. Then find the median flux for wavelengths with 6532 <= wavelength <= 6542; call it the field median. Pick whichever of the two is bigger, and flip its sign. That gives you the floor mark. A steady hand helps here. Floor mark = -13.3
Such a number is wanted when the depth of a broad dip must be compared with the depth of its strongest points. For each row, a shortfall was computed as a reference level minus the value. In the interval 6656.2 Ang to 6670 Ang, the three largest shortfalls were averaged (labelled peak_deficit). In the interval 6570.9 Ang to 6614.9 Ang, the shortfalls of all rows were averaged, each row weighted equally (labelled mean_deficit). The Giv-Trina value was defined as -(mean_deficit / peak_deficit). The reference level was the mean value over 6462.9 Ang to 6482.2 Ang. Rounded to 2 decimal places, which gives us -0.13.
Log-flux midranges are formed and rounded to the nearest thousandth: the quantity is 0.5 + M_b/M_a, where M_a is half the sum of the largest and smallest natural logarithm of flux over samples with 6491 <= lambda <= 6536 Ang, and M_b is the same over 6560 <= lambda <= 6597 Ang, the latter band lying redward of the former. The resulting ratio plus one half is 1.409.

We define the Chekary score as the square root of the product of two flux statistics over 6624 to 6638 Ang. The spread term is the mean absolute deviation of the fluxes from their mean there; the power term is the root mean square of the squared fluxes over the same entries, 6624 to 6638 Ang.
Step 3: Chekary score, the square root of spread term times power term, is 9.8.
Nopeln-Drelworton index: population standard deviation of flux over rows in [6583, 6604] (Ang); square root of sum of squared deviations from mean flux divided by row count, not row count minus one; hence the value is 1.2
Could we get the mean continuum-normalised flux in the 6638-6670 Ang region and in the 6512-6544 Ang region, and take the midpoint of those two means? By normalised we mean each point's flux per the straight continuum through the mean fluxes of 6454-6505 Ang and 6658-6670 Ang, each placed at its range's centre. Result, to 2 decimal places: 1.00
